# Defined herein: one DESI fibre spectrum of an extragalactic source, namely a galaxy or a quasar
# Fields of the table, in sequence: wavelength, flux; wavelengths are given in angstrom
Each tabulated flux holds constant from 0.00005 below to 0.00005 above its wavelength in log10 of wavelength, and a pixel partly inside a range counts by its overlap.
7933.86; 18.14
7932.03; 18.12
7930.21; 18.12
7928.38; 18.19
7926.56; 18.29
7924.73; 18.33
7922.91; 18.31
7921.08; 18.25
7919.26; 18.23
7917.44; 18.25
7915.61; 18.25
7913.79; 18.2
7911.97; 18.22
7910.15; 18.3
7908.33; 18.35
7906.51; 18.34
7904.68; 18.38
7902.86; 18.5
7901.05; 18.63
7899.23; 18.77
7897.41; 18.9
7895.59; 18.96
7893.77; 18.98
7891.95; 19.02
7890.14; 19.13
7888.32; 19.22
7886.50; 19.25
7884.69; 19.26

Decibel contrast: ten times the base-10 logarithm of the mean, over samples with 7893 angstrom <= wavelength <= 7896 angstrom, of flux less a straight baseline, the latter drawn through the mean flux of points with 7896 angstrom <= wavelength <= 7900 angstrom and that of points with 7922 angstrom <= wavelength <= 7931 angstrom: -12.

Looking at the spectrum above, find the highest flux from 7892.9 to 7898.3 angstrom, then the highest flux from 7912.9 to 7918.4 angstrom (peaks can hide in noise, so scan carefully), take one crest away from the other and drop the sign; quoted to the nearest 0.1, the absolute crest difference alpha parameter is 0.7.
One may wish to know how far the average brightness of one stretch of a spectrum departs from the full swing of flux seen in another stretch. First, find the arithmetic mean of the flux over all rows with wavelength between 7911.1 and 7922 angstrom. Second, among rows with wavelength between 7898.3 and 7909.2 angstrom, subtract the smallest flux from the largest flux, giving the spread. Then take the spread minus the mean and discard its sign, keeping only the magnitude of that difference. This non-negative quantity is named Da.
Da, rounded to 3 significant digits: 17.8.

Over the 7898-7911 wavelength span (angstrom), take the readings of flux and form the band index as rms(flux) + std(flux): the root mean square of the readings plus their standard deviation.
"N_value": 18.6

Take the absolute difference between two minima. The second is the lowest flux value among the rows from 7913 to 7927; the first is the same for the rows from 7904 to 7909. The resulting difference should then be 0.14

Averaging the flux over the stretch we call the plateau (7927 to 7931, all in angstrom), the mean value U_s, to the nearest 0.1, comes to 18.2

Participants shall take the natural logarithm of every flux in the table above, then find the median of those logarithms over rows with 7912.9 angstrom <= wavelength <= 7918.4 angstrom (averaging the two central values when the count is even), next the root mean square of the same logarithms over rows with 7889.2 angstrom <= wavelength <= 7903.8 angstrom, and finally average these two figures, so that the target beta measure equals 2.921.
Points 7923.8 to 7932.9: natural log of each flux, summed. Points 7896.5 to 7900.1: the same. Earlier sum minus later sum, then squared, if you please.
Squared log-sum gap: 75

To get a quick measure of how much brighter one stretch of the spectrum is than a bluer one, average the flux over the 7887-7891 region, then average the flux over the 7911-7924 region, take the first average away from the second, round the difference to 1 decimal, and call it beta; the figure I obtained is -0.9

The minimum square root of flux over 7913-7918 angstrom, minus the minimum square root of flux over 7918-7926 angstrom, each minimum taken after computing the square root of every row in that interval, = 0.00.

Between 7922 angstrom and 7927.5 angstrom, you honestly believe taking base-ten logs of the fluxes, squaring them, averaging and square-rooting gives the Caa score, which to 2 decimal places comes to 1.26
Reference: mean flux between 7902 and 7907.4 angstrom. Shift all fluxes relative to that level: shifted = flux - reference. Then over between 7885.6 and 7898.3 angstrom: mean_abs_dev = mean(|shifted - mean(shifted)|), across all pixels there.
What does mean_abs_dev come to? 0.115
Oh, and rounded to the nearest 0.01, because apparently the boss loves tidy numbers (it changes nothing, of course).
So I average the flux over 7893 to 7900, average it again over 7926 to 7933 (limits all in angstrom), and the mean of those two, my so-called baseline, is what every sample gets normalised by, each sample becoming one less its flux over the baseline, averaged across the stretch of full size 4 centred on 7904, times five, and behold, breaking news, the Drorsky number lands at 0.03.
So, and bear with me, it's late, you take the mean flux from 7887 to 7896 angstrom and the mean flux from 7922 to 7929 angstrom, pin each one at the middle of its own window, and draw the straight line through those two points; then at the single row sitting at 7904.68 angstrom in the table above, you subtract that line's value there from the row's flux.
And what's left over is -0.39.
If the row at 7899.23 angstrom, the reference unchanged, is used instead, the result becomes -0.12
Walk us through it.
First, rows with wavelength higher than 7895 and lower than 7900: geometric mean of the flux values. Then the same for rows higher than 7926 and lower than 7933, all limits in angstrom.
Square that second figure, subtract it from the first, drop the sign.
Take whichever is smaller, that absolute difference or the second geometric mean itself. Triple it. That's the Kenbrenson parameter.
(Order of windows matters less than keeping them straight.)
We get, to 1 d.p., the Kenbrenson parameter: 54.5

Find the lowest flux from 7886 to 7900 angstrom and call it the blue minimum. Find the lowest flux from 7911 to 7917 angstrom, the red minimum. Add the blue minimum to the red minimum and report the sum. 37.0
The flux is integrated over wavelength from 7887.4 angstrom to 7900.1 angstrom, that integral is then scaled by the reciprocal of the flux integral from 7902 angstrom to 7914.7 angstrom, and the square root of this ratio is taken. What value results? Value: 1.02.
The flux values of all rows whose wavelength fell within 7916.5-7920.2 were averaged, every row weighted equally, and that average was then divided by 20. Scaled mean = 0.912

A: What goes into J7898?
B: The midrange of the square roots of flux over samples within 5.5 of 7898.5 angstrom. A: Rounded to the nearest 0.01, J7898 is 4.33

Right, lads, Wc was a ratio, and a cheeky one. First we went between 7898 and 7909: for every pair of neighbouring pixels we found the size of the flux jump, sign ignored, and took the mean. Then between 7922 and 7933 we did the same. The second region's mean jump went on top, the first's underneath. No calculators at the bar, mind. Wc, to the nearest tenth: 0.5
